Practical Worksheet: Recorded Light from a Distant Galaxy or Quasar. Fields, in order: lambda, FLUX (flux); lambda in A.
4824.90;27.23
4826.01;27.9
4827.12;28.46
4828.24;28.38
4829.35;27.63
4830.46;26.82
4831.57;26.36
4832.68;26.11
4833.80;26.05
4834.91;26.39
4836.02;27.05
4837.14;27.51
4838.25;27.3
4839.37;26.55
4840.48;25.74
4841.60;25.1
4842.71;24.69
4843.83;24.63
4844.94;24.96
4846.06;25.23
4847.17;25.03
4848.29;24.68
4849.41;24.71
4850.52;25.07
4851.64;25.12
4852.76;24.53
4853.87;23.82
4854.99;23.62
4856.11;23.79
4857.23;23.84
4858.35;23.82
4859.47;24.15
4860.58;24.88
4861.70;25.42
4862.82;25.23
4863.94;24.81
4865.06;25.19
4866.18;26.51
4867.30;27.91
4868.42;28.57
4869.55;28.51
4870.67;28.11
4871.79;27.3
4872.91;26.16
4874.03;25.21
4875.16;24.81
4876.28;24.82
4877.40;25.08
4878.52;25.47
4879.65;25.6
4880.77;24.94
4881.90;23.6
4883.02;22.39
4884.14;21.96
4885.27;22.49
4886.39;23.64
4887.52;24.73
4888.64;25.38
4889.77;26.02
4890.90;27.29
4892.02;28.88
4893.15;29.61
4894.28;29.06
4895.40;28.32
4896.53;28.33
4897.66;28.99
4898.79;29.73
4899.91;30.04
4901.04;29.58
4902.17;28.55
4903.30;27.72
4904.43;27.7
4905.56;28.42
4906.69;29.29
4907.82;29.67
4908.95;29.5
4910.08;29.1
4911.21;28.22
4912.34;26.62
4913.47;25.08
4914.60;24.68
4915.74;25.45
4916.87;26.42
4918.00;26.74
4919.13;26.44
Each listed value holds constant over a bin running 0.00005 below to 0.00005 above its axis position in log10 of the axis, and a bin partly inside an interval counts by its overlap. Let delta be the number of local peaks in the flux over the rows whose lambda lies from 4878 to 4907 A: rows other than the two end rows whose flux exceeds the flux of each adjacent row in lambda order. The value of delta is 3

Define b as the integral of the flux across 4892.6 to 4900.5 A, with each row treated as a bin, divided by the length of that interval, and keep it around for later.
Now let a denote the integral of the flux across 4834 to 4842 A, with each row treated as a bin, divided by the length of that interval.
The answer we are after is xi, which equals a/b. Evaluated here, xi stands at 0.91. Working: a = 26.5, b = 29.2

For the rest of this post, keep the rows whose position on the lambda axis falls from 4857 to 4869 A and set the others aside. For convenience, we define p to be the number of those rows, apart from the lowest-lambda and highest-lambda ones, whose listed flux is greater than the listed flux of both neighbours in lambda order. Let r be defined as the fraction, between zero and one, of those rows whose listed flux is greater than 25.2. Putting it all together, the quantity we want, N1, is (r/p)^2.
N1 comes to 0.21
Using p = 1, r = 0.45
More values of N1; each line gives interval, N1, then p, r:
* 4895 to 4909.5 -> 0.25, 2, 1.00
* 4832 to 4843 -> 0.64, 1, 0.80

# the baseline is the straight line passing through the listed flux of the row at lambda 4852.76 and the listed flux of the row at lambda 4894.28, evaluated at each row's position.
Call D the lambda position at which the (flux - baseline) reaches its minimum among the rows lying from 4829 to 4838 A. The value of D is 4833.80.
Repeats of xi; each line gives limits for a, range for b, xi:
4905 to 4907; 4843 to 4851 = 1.16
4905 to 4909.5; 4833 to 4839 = 1.09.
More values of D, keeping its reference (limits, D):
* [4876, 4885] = 4884.14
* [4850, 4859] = 4858.35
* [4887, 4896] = 4887.52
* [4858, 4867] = 4858.35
